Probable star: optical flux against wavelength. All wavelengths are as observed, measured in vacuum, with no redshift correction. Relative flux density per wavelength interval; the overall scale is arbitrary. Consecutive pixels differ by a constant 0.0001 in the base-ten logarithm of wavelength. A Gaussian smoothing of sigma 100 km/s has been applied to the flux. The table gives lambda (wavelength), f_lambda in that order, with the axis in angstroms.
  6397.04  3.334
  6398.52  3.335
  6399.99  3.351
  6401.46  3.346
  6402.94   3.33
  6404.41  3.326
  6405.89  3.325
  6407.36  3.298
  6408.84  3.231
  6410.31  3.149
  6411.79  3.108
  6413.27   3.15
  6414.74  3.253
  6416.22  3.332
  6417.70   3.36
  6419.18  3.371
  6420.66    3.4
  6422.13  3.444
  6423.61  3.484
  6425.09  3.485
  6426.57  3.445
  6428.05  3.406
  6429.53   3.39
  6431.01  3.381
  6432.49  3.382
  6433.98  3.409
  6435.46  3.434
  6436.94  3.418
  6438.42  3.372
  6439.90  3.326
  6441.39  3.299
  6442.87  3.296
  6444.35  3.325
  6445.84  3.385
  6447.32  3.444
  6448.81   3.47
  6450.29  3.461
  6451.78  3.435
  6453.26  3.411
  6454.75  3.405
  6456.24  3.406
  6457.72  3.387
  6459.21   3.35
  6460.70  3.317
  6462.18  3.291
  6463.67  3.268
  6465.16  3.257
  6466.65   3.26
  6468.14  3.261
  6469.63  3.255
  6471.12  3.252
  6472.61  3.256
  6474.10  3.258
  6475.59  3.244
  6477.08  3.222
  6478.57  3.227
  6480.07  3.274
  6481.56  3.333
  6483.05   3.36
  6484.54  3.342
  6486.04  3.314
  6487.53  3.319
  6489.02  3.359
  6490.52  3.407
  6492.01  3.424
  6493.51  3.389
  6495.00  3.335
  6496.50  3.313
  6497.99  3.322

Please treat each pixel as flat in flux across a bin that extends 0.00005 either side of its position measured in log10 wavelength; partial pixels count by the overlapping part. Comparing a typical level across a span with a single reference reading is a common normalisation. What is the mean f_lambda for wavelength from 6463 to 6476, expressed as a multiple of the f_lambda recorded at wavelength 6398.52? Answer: 0.98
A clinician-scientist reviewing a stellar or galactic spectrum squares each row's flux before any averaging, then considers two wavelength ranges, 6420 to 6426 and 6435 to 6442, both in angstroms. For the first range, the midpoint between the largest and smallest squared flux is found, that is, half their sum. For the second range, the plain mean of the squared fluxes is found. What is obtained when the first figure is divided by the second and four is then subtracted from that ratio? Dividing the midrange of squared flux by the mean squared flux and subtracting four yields -2.96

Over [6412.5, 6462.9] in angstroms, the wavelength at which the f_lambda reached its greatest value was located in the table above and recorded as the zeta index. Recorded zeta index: 6425.09 angstroms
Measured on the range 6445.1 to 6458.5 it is 6448.81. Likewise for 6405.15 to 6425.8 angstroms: 6425.09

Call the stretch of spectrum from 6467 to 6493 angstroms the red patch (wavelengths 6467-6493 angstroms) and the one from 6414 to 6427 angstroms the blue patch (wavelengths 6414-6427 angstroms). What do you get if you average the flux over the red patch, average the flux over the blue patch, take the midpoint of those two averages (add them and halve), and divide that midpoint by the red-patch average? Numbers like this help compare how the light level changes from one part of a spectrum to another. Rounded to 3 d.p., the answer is 1.015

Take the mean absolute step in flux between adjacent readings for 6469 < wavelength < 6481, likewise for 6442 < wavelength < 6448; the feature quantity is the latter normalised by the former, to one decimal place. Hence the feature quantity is 3.6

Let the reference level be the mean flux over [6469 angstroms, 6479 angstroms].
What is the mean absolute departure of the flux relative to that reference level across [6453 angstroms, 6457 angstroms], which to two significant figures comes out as 0.16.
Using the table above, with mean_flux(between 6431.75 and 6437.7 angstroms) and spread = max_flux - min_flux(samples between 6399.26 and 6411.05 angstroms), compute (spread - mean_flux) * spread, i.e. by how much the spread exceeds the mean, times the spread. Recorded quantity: -0.65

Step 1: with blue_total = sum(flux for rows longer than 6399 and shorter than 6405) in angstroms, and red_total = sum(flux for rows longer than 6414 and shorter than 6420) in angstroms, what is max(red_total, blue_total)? 13.35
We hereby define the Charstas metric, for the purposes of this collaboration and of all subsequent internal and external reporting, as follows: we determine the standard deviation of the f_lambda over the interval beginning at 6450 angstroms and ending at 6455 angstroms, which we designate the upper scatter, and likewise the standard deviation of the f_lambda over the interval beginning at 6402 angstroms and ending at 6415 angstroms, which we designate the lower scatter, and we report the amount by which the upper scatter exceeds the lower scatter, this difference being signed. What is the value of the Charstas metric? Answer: -0.06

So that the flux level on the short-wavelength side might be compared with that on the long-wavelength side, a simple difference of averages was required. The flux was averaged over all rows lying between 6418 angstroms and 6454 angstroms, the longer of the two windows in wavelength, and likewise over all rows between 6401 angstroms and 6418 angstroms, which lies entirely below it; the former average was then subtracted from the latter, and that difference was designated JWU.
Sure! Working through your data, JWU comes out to -0.14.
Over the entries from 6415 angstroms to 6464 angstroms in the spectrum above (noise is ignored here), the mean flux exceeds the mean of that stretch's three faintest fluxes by 0.10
